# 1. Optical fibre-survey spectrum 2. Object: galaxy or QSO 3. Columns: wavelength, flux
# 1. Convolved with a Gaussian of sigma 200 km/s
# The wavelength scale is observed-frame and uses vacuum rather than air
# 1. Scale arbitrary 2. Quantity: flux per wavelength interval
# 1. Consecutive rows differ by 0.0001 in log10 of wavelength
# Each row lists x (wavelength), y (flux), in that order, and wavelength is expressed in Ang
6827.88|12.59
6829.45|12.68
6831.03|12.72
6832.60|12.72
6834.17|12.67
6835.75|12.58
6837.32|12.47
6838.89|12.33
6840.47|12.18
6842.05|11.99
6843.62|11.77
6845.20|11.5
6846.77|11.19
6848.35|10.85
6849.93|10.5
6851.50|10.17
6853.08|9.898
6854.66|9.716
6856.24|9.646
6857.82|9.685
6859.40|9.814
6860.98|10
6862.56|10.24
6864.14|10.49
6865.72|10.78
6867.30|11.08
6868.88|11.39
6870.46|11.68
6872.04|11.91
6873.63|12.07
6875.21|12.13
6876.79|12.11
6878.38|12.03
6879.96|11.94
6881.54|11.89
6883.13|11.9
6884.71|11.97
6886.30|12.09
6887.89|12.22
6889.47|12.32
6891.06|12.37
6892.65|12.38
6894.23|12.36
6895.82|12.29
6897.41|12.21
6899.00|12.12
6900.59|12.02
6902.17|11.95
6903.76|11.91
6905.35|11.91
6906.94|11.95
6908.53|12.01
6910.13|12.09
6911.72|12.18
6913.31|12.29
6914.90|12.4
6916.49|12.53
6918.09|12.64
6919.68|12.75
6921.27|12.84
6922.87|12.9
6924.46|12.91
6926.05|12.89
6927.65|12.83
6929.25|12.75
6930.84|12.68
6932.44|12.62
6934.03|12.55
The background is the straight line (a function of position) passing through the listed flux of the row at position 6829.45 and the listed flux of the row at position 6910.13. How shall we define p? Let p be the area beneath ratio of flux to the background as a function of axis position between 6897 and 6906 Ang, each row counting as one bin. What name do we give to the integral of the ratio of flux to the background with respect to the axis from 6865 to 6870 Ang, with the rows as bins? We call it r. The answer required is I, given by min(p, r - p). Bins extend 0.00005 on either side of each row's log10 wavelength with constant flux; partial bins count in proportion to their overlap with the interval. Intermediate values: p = 9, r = 4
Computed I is -4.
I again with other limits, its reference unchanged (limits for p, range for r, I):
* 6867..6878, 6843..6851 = -3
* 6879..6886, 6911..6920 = 2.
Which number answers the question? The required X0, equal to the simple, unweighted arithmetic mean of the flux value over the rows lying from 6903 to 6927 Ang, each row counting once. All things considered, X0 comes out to 12.4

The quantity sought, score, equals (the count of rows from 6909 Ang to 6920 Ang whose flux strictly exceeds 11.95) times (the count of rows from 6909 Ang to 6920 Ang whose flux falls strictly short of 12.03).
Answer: 0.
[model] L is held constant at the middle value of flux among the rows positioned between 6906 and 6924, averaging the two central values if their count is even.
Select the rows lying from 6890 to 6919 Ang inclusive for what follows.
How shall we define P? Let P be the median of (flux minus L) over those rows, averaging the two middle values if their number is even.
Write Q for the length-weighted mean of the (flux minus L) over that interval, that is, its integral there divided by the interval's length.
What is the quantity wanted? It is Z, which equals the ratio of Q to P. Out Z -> 0.96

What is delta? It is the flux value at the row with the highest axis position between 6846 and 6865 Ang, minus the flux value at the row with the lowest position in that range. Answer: -0.7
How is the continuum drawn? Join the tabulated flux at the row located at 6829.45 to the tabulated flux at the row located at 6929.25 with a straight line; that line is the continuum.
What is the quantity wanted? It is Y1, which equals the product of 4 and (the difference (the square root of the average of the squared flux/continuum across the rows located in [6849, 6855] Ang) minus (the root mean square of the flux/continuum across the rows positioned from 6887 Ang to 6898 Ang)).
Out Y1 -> -0.7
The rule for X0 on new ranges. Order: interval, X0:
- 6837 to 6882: 11.2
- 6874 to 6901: 12.1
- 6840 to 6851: 11.4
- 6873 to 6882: 12.0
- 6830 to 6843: 12.5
